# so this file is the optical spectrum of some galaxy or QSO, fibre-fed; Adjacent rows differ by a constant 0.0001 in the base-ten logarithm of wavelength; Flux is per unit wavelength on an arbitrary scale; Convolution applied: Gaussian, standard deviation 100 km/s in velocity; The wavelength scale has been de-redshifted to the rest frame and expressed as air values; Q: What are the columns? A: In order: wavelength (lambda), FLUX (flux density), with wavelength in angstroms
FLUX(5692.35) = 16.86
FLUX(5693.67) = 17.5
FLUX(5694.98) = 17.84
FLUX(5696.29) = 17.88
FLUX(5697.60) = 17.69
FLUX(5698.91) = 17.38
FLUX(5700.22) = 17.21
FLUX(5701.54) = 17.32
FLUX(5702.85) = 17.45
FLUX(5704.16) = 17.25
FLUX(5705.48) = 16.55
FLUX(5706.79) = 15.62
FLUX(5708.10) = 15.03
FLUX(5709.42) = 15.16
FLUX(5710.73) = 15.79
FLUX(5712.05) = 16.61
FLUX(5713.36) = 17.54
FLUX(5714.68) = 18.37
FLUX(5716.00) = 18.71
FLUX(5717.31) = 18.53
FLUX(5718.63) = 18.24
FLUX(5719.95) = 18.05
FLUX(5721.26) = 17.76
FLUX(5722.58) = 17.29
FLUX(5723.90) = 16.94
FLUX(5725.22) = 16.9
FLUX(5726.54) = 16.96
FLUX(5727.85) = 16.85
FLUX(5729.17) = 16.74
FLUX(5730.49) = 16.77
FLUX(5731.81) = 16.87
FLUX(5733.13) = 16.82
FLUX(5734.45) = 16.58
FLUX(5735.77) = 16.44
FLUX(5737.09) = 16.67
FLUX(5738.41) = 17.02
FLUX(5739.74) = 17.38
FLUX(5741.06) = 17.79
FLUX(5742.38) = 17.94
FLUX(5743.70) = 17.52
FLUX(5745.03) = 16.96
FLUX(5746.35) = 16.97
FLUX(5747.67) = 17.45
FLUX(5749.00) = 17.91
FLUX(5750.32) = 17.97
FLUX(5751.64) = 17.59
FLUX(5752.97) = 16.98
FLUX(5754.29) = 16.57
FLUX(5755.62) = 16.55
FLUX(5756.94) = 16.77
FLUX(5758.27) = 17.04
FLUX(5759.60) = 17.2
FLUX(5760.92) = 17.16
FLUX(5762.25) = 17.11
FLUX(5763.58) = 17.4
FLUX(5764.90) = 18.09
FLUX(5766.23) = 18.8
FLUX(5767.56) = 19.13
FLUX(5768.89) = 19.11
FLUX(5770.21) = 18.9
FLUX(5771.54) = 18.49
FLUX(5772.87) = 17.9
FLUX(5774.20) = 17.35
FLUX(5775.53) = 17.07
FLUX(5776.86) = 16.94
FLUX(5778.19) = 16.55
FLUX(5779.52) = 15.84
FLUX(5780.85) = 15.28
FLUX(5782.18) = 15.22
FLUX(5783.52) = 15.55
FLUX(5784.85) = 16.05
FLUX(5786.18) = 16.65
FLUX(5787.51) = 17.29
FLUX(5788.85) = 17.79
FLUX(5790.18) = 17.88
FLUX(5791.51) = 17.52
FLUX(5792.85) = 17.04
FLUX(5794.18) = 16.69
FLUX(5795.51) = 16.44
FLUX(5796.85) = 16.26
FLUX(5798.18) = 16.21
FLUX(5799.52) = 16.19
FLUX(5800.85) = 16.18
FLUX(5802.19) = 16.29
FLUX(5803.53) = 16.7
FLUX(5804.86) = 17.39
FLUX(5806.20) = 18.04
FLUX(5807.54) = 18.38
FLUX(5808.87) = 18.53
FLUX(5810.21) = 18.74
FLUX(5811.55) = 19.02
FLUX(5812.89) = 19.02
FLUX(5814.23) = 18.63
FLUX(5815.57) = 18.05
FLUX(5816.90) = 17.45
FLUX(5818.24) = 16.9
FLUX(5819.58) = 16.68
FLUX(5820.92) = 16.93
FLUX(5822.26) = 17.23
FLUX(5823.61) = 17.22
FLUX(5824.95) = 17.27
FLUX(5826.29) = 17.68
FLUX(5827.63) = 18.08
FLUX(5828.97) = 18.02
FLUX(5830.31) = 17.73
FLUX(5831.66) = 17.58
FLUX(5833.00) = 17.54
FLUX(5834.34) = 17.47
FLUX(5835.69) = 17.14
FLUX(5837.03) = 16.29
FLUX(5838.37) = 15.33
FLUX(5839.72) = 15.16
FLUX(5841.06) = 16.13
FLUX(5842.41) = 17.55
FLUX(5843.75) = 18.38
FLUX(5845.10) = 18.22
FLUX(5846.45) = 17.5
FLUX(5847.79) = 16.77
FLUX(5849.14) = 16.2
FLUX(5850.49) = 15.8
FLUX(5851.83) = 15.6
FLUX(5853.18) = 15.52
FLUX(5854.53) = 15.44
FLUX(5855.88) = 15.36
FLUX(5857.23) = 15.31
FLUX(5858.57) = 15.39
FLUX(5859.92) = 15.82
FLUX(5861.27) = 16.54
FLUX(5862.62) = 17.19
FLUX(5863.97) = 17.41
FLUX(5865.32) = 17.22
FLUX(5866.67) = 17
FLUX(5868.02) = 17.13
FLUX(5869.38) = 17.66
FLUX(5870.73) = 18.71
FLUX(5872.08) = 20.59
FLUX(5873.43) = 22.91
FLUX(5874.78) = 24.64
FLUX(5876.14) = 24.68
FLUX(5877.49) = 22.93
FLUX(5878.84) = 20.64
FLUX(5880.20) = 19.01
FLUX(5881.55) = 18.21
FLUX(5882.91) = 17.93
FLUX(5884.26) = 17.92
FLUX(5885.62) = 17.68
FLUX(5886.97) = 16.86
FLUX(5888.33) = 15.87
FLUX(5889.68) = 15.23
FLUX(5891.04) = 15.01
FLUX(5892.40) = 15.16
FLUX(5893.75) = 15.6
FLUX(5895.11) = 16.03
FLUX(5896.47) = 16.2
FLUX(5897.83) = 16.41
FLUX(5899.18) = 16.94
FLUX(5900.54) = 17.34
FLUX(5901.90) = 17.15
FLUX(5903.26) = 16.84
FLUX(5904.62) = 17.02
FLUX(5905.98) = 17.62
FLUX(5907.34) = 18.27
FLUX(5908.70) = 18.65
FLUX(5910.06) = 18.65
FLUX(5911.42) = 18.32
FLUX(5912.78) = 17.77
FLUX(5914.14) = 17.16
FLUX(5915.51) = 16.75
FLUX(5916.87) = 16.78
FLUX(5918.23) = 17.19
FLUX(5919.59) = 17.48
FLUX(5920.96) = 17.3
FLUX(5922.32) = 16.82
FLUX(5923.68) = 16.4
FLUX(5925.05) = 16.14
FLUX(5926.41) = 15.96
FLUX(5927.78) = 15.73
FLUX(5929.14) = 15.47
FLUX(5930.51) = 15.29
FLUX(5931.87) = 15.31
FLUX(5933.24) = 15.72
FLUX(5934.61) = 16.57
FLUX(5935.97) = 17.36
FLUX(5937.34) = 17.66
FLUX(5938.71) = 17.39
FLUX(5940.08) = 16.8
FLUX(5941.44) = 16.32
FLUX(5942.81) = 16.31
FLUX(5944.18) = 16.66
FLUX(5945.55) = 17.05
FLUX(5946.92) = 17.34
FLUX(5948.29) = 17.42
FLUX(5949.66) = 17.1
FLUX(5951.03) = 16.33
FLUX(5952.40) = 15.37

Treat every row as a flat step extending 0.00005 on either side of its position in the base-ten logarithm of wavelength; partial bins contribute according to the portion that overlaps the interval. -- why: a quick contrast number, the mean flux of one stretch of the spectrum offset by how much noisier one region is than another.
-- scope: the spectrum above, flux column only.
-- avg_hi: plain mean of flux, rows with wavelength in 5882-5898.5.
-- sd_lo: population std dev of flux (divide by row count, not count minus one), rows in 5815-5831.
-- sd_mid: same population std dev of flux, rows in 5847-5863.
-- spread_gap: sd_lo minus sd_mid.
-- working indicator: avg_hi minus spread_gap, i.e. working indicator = 16.5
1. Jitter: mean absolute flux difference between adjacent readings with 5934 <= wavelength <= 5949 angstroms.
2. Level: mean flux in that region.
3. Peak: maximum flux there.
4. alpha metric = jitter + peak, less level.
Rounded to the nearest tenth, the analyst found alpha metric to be 1.0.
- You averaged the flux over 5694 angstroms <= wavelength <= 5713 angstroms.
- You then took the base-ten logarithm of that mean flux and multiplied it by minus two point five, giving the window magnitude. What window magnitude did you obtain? -3.06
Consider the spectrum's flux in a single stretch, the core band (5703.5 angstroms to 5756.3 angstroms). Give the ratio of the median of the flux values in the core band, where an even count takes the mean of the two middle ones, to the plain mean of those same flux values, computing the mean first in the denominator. 0.99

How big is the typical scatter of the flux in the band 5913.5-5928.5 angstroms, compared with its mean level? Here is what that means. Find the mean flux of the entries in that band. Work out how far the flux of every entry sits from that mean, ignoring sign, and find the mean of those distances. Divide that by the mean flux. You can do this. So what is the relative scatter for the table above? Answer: 0.028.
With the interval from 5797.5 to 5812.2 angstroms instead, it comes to 0.058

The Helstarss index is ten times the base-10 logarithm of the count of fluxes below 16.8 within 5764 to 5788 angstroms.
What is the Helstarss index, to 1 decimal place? 8.5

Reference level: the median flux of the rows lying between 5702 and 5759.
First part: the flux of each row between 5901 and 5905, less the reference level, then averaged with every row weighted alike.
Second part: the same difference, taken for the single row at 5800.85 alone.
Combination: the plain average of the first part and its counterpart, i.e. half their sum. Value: -0.4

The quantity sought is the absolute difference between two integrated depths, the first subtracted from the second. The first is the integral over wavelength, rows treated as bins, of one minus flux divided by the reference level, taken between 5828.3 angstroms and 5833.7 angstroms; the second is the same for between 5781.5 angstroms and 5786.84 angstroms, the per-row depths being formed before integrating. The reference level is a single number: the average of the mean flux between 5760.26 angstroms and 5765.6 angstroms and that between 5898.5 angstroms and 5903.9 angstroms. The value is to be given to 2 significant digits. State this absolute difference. 0.57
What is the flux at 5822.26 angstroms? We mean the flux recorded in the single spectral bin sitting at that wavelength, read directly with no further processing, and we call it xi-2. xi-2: 17.23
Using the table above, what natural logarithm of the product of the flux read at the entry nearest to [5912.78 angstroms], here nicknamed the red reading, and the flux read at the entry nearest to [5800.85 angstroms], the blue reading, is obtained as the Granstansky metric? 5.66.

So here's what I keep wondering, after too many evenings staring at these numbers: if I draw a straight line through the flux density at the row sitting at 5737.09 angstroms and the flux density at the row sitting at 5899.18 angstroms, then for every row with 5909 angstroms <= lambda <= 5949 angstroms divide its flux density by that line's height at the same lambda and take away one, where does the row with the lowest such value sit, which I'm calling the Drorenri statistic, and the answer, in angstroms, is 5930.51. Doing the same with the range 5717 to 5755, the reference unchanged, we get 5735.77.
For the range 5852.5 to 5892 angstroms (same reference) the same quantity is 5891.04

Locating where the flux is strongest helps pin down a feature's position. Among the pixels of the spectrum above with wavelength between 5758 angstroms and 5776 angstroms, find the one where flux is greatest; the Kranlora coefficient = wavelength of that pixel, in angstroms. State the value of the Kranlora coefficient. 5767.56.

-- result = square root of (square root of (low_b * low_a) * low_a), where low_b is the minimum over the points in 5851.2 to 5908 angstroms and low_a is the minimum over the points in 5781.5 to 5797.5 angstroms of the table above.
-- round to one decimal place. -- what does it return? 15.2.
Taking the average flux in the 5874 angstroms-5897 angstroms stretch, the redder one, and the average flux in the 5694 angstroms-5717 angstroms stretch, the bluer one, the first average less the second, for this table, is 1.2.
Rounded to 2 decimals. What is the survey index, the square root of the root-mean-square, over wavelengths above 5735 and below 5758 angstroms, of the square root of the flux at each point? 2.04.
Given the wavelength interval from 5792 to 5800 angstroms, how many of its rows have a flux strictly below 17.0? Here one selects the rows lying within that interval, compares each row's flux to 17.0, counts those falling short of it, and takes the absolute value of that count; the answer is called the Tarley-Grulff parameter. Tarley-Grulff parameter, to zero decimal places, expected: 5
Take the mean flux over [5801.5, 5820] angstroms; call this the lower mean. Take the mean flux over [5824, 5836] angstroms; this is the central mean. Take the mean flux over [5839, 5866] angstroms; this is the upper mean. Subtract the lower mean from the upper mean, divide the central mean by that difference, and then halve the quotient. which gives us -6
